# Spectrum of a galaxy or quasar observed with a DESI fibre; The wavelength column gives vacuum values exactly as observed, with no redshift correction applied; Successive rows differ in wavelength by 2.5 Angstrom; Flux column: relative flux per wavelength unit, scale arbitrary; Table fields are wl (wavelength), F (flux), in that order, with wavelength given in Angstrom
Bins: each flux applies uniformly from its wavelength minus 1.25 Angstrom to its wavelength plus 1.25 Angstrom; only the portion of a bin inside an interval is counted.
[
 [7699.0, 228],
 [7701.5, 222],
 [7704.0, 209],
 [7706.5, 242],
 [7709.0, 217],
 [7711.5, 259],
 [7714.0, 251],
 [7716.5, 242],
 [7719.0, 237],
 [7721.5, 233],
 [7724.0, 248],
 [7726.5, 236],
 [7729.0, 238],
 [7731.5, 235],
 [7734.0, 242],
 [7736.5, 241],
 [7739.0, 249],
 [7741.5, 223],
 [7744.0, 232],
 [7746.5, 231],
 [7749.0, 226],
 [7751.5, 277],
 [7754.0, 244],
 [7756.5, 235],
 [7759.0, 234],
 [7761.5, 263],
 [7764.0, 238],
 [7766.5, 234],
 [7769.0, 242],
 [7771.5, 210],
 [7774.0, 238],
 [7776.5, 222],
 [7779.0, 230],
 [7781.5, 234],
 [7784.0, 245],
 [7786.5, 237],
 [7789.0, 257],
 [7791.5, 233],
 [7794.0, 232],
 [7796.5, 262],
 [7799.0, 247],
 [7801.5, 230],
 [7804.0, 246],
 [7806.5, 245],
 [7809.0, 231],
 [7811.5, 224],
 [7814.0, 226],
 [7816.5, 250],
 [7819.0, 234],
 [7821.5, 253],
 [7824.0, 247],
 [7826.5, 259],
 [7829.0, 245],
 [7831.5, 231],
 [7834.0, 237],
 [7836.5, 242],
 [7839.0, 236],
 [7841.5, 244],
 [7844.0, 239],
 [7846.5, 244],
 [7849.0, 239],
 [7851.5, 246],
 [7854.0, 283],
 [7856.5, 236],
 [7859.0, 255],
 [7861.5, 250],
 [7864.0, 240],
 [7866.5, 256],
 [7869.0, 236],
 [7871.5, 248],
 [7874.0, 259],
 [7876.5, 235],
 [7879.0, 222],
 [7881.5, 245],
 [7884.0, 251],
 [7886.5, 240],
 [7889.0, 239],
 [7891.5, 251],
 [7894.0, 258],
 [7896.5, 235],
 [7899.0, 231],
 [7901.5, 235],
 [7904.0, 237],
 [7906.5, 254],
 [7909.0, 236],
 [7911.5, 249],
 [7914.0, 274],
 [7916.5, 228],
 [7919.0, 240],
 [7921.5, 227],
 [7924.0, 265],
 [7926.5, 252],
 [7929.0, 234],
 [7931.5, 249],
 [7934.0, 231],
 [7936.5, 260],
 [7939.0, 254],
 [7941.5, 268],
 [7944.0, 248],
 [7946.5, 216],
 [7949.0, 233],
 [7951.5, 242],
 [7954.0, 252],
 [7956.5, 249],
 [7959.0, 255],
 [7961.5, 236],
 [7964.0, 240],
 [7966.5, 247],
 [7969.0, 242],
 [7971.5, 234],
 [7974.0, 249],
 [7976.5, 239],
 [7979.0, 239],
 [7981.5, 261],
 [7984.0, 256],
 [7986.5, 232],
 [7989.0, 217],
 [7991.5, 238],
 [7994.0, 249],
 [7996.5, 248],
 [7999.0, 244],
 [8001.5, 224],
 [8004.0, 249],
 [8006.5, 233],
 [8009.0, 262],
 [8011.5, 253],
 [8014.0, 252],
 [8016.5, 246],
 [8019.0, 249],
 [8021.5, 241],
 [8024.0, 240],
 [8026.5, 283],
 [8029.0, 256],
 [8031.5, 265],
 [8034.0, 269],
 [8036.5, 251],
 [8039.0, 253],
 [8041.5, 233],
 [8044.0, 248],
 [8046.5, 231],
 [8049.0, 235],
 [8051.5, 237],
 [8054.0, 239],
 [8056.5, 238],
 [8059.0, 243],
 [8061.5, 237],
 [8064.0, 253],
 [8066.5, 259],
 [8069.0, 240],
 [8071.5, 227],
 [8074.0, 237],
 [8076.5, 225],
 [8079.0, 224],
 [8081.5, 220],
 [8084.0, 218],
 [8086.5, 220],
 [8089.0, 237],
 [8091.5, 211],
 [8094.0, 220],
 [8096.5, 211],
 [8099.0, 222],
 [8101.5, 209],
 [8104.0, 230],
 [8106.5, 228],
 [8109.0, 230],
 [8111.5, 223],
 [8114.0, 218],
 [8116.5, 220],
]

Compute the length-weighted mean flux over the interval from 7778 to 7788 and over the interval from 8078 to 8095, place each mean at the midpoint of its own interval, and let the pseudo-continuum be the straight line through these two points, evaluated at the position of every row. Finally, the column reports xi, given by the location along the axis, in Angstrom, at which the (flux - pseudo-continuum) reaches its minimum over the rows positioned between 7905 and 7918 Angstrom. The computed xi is 7916.5 Angstrom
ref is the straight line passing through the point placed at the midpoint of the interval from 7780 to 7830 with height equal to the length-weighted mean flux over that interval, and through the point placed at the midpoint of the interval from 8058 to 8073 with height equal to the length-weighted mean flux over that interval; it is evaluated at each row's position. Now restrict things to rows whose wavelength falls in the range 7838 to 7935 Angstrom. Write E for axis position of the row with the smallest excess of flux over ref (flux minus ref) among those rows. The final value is 7879.0 Angstrom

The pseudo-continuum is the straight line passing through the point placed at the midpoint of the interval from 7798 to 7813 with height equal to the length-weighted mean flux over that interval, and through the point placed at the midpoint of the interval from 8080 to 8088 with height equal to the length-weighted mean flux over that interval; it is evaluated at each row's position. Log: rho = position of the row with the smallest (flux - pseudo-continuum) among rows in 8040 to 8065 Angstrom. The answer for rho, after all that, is 8046.5 Angstrom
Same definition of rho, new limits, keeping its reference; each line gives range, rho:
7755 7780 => 7771.5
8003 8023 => 8006.5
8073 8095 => 8091.5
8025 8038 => 8036.5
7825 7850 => 7831.5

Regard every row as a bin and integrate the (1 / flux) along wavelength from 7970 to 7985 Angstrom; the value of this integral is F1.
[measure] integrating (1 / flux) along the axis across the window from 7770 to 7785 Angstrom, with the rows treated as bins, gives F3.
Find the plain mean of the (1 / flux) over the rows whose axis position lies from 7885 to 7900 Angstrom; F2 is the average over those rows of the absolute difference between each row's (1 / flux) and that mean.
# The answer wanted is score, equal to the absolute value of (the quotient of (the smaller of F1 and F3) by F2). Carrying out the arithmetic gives 452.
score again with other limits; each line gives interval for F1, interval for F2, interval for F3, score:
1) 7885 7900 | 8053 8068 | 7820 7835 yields 504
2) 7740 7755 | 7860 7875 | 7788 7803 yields 552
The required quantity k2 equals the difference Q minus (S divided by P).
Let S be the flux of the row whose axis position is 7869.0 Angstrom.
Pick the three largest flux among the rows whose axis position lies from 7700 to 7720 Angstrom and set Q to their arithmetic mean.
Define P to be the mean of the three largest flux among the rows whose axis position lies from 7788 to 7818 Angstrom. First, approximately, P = 256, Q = 251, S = 236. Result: 250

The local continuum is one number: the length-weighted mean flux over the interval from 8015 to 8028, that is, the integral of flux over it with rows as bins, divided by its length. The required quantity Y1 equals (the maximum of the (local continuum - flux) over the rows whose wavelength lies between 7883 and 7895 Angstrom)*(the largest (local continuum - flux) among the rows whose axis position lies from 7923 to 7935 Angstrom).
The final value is 269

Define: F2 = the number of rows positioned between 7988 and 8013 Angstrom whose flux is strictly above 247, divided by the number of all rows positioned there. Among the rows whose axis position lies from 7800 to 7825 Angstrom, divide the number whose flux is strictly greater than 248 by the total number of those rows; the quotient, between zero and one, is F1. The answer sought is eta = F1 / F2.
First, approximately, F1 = 0.20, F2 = 0.50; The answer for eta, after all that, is 0.40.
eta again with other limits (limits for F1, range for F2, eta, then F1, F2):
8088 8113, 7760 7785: 0.00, 0.00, 0.10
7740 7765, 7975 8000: 0.50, 0.20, 0.40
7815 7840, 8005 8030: 0.50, 0.30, 0.60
